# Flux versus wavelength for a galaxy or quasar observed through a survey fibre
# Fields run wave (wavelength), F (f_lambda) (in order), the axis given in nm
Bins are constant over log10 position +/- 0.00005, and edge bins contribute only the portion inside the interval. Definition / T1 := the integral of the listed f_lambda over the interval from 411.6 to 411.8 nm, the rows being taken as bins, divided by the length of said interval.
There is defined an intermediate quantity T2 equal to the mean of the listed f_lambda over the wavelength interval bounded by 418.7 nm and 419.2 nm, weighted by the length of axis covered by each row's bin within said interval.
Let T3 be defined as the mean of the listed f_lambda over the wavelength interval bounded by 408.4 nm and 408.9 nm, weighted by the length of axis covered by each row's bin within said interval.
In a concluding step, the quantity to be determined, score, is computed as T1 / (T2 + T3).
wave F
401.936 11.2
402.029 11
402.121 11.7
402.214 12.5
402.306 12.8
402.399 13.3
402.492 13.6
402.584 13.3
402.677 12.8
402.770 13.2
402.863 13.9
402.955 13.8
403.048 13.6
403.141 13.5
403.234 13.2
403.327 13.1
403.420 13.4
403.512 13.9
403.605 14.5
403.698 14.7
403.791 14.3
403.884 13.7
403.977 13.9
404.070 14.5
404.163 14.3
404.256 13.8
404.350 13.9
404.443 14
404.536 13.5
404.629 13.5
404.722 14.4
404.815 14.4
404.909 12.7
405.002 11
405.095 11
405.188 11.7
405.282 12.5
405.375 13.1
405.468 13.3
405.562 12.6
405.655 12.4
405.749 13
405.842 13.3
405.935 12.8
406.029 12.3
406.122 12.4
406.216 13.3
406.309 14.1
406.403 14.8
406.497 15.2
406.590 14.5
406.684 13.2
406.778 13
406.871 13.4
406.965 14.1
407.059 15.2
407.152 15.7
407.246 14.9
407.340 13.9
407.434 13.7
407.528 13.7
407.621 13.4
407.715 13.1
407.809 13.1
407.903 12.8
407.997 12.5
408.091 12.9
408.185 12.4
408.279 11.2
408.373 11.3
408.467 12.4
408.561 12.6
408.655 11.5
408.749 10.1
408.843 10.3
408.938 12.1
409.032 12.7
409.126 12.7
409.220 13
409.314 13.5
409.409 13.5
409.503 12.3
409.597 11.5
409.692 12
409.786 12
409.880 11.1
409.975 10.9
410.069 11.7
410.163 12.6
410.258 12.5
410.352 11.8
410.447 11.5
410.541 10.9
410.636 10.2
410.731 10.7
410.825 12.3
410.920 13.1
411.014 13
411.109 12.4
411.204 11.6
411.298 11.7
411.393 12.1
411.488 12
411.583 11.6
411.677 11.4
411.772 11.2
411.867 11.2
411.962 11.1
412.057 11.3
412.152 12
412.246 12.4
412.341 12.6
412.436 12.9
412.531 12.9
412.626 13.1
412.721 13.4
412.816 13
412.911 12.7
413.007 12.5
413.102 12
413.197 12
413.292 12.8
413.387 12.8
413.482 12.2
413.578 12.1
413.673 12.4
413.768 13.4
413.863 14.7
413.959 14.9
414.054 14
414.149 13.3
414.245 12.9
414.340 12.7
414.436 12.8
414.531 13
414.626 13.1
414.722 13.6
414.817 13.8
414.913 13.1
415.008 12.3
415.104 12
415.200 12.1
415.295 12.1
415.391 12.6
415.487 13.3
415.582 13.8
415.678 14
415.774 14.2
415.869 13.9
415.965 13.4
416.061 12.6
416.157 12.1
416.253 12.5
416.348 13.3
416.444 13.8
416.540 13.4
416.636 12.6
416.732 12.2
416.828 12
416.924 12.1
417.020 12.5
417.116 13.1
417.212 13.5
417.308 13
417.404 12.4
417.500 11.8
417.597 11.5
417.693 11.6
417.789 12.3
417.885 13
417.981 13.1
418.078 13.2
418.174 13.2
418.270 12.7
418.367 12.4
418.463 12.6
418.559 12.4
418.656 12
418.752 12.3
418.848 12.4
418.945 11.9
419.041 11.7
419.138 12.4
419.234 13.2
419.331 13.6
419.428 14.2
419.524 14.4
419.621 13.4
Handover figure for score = 0.483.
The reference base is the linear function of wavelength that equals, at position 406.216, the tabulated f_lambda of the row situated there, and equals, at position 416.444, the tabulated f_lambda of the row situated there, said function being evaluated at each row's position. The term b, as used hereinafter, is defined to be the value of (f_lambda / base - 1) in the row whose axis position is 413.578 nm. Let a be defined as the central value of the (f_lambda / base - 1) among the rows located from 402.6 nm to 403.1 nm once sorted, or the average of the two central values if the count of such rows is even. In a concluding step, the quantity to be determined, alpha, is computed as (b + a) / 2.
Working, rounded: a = 0.03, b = -0.11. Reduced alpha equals -0.04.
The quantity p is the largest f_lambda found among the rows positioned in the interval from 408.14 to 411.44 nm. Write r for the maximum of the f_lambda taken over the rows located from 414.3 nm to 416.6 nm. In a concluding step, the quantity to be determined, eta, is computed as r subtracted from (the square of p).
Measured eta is 168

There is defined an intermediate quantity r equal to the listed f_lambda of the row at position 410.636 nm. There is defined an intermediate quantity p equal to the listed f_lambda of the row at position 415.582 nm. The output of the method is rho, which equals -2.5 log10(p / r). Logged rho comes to -0.33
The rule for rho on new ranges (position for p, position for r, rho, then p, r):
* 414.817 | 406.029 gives -0.12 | 13.8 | 12.3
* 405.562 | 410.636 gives -0.23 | 12.6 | 10.2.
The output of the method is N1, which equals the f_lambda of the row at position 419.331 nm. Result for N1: 13.6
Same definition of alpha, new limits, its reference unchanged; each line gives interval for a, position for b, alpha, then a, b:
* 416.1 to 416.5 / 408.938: -0.08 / -0.06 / -0.10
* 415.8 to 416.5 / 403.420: -0.01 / -0.04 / 0.02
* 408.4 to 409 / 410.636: -0.18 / -0.12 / -0.25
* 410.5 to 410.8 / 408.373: -0.18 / -0.21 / -0.16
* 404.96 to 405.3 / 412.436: -0.10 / -0.14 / -0.05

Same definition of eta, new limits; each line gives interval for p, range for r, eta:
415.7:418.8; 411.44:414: 187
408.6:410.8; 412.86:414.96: 167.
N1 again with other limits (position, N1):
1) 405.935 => 12.8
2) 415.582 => 13.8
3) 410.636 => 10.2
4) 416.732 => 12.2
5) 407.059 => 15.2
